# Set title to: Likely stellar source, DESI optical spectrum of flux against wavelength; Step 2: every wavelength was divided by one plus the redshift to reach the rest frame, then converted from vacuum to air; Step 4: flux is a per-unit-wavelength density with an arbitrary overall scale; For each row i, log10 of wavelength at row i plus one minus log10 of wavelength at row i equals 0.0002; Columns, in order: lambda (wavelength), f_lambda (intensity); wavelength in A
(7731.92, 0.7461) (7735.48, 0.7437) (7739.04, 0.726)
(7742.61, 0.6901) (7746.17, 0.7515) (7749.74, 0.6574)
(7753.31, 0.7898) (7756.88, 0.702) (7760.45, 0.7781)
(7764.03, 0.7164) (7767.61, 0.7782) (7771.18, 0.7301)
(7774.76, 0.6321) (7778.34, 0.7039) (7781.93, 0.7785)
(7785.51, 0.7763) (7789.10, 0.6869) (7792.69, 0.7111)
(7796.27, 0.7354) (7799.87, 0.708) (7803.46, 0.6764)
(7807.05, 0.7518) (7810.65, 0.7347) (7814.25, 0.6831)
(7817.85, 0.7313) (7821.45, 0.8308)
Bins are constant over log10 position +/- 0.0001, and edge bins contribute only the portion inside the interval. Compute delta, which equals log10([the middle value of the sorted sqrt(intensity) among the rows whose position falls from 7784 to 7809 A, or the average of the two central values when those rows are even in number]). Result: -0.074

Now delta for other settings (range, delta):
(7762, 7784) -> -0.070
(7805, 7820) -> -0.067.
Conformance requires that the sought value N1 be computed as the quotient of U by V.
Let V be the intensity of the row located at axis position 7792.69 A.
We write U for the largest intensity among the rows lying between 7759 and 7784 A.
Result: 1.09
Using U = 0.7785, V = 0.7111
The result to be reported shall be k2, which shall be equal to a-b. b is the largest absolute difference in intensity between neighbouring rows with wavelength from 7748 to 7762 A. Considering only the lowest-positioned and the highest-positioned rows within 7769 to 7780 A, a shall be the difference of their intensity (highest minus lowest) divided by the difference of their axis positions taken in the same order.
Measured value -0.14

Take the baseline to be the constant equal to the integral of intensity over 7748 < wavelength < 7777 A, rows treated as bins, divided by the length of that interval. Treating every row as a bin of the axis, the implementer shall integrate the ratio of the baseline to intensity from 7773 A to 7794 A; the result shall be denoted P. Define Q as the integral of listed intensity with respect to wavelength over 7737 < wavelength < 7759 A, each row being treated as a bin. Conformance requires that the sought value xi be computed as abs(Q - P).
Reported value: 5.5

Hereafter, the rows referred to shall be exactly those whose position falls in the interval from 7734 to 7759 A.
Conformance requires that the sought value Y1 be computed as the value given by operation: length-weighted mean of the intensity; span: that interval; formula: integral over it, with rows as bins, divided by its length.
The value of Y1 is 0.724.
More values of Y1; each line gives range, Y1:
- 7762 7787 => 0.731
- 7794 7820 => 0.719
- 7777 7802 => 0.728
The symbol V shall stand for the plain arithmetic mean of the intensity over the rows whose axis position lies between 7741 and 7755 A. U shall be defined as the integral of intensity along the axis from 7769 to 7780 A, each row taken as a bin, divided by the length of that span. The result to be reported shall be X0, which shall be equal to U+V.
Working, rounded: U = 0.692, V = 0.722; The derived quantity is 1.41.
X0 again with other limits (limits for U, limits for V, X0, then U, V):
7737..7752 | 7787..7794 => 1.41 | 0.710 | 0.699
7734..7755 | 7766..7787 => 1.46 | 0.726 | 0.733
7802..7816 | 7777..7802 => 1.44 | 0.712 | 0.729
